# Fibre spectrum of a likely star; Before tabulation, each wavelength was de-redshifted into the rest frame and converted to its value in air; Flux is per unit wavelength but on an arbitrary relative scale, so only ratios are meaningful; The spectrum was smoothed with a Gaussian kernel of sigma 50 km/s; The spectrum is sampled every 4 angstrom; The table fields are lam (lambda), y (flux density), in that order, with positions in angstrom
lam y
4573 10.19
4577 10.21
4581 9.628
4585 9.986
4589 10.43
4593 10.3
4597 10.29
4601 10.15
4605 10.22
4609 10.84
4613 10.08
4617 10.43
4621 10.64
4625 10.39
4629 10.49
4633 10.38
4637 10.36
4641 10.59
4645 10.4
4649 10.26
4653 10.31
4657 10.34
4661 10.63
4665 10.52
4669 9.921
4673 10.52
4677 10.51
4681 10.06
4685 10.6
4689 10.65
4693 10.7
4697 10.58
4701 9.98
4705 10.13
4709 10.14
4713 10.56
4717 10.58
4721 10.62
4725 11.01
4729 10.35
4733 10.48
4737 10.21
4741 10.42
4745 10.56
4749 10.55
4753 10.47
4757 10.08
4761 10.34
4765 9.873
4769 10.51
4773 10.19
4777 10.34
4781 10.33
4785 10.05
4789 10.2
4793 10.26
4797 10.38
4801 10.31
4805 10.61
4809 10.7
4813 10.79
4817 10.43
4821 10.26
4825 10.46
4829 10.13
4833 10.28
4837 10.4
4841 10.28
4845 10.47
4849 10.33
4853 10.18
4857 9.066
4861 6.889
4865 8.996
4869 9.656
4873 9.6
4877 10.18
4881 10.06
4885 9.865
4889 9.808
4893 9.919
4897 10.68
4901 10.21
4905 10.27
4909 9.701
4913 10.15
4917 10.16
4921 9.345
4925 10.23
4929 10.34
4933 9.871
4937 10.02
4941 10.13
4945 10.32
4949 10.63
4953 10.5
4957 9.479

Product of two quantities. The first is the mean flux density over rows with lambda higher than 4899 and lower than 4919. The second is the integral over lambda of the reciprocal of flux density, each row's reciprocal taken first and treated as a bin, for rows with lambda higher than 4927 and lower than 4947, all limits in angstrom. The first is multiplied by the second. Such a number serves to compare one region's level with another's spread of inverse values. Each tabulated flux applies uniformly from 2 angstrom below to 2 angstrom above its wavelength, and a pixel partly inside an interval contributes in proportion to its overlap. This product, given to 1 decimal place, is 19.9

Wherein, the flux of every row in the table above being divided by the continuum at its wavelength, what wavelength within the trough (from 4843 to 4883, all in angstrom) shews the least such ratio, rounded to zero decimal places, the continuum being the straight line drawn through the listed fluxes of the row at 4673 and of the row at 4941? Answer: 4861 angstrom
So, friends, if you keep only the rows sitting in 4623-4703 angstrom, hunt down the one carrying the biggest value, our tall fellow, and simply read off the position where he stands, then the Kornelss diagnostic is 4693 angstrom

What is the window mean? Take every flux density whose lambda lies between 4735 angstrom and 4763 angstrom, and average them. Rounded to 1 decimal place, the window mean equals 10.4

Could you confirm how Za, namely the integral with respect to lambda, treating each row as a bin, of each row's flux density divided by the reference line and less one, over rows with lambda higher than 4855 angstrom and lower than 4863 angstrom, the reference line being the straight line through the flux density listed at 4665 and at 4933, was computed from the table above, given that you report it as -1.7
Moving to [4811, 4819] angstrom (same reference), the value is 0.4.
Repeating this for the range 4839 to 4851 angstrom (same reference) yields 0.3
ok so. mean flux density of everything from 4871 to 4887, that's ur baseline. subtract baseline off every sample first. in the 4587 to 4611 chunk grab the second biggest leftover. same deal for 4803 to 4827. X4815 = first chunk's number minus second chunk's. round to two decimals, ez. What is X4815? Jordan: -0.27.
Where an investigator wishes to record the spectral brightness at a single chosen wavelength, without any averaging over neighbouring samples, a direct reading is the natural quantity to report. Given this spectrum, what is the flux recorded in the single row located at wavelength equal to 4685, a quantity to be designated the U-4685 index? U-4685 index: 10.6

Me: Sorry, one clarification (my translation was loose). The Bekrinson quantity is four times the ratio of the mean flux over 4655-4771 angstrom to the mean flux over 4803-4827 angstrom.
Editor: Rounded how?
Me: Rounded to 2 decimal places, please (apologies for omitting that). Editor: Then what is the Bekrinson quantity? 3.95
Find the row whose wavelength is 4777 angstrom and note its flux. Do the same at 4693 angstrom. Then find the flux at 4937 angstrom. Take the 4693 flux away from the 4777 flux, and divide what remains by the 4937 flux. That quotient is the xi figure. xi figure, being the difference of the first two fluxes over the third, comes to -0.04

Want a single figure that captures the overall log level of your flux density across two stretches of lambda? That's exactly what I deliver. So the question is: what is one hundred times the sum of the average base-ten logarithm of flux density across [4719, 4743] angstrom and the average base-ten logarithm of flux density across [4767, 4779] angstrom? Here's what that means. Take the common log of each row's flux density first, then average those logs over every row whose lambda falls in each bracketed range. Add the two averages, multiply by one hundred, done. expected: 203.6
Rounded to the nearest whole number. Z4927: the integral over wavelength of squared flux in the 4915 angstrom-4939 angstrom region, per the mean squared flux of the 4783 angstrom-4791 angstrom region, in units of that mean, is 23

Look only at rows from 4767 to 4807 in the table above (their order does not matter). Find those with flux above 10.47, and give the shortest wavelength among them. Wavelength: 4769 angstrom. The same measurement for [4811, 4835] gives 4813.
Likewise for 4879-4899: 4897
